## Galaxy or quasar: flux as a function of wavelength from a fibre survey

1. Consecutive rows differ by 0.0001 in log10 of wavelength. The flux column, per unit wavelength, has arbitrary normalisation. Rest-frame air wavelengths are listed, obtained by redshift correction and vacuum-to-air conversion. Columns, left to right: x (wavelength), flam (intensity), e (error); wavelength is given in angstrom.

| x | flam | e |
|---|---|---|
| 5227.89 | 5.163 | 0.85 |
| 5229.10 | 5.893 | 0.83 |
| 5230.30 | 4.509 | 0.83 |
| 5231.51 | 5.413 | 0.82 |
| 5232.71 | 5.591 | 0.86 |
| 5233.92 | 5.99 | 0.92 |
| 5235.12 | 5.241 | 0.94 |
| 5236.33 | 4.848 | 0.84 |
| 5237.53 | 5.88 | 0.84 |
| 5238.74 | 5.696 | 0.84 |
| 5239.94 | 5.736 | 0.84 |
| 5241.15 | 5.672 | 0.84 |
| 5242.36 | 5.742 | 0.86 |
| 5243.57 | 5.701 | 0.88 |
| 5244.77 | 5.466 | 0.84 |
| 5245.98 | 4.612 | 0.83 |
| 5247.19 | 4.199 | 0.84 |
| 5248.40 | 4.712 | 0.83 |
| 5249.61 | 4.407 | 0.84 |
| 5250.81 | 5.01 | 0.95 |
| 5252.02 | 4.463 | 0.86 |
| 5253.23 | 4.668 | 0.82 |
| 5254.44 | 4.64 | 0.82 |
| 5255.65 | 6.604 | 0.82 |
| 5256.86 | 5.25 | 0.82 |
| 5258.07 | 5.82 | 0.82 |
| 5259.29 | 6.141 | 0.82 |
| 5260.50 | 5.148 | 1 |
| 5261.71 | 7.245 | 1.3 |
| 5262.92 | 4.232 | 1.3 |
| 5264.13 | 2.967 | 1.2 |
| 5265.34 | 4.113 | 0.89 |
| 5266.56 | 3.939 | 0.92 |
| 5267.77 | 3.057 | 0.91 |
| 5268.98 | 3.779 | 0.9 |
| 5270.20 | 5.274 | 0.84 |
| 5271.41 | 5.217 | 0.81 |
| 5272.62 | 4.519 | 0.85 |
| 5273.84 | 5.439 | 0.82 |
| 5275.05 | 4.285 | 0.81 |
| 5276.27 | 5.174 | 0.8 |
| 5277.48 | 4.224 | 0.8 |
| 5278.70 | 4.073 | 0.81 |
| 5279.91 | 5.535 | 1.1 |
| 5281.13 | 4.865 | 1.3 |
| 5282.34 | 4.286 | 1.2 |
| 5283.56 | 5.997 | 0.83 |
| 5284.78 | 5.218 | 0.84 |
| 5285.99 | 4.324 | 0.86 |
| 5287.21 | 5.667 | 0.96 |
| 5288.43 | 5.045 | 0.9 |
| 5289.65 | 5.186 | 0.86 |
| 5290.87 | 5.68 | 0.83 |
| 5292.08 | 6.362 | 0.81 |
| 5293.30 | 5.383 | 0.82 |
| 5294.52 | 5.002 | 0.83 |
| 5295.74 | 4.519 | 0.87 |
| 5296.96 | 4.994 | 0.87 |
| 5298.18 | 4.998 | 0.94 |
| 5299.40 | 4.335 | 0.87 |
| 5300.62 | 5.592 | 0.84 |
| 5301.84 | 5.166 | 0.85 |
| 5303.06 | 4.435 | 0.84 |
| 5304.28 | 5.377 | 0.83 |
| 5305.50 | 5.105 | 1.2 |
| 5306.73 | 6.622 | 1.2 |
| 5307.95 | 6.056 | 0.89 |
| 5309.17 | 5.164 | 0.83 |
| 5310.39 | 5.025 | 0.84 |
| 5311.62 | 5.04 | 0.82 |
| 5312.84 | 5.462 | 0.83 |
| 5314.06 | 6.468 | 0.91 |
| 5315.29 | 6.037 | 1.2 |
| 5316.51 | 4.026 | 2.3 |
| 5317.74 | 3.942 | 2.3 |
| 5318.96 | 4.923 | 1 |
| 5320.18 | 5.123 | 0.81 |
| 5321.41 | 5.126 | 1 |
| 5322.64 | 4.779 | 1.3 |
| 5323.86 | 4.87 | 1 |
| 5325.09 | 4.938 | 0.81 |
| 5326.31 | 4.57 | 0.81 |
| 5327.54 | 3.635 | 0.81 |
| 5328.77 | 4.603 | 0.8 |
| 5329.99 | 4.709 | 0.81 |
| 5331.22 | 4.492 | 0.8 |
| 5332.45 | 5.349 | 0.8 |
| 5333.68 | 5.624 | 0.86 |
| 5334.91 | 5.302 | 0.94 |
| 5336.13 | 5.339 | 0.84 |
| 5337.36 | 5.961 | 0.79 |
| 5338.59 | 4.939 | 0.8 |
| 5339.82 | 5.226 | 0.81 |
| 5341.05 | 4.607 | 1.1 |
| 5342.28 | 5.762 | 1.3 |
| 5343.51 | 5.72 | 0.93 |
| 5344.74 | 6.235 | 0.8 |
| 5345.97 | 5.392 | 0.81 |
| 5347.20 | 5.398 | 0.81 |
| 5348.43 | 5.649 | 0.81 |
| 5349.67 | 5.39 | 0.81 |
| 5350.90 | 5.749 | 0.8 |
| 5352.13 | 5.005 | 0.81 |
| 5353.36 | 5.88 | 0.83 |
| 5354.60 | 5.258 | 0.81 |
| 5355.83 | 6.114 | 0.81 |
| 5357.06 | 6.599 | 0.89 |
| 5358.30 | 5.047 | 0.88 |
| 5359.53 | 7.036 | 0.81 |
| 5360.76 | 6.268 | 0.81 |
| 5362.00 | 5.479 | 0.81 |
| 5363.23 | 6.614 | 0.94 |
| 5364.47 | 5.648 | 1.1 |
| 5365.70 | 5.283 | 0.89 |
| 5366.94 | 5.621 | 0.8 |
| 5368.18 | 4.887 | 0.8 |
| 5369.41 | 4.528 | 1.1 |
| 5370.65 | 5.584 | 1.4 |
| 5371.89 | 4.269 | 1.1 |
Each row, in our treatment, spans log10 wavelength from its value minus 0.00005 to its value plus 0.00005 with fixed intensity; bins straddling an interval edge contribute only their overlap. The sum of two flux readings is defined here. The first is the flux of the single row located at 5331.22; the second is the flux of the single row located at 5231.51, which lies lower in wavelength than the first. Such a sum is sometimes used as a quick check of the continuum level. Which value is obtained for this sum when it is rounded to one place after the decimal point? 9.9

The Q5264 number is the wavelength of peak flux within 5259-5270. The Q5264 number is 5261.71 angstrom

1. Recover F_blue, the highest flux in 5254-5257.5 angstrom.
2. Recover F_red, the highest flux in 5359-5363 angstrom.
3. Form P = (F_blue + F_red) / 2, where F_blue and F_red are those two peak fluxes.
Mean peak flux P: 6.8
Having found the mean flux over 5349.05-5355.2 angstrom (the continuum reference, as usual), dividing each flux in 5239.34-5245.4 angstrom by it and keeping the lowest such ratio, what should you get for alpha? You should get 1.00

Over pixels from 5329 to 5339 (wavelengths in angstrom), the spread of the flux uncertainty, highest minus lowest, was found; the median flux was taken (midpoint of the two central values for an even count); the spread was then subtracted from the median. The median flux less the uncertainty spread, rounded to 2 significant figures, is 5.2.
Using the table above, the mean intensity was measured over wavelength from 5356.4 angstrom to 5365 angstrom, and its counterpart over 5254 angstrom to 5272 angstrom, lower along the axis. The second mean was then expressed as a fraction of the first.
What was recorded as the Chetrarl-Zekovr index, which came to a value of 0.80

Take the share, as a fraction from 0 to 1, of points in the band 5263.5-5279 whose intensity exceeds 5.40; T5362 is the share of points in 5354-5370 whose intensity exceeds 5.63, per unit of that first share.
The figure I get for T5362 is 6.0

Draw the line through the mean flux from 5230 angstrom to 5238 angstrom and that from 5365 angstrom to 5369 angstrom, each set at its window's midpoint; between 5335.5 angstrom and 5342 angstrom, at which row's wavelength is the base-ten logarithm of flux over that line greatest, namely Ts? 5337.36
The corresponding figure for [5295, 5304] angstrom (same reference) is 5300.62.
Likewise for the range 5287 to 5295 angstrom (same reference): 5292.08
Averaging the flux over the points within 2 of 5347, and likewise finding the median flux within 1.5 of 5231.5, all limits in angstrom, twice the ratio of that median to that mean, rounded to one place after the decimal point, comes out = 2.0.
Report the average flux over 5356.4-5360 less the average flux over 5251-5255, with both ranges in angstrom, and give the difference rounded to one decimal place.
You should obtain 1.6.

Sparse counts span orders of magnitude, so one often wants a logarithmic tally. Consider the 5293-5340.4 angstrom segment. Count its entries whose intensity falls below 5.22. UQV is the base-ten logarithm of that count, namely 1.4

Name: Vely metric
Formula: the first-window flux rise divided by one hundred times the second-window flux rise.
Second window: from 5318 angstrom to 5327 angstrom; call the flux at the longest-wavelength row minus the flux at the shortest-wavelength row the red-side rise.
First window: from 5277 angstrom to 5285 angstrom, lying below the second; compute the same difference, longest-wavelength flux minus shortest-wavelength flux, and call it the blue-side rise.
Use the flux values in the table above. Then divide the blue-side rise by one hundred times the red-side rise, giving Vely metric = -0.028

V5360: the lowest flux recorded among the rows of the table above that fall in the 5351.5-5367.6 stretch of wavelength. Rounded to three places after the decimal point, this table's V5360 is 5.005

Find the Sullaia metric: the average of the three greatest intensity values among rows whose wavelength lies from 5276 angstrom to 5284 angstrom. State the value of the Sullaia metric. 5.6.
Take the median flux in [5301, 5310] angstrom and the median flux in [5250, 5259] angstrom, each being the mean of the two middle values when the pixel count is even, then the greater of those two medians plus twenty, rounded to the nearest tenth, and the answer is 25.2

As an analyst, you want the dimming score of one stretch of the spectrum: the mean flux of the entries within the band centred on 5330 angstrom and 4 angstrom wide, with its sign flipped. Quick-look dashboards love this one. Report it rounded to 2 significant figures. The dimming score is -4.6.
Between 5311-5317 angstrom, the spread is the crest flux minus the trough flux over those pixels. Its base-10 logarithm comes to 0.39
